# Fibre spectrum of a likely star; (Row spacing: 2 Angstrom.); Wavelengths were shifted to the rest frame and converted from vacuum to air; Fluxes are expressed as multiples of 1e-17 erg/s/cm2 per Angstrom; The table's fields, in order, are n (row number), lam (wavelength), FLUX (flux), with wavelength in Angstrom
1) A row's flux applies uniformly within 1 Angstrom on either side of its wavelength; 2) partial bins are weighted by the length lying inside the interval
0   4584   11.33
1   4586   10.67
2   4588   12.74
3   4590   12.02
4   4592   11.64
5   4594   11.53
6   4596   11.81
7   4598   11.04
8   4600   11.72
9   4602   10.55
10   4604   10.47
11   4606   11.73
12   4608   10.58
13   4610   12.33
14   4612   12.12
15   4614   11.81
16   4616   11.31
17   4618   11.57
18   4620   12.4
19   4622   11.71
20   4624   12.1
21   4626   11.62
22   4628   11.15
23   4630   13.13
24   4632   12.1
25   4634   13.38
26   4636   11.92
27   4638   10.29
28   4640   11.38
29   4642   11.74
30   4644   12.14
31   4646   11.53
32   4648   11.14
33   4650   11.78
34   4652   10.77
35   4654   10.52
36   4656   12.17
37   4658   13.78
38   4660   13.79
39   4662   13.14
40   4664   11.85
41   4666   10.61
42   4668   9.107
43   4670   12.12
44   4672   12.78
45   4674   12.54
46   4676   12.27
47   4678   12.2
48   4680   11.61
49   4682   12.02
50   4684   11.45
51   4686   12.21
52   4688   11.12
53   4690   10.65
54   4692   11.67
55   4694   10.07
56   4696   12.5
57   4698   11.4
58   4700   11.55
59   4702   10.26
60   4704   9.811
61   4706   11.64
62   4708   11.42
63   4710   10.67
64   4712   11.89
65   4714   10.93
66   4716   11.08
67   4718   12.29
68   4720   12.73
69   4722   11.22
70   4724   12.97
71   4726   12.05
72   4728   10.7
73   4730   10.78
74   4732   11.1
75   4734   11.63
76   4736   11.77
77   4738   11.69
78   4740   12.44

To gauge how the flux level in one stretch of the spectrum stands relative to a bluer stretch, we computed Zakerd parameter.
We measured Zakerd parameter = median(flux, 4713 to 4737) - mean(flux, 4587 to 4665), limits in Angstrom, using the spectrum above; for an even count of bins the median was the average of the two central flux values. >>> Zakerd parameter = -0.4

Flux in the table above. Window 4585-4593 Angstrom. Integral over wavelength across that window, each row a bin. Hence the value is 94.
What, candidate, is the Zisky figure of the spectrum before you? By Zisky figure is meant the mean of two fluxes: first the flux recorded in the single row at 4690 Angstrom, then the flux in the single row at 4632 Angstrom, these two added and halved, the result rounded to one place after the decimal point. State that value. 11.4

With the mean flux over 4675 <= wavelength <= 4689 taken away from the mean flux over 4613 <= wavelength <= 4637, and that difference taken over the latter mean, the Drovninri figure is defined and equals 0.015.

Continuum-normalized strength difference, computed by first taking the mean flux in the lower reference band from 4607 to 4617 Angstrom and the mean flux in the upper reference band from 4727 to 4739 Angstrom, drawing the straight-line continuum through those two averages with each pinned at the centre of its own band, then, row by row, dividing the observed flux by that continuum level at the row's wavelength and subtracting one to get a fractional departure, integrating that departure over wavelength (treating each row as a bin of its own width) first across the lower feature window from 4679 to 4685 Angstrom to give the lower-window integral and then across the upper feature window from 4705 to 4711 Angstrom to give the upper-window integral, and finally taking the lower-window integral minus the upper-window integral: 0.2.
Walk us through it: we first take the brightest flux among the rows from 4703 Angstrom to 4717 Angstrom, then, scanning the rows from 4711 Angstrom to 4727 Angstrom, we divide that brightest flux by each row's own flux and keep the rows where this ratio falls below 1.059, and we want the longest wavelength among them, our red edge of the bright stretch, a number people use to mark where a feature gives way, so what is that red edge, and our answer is 4726 Angstrom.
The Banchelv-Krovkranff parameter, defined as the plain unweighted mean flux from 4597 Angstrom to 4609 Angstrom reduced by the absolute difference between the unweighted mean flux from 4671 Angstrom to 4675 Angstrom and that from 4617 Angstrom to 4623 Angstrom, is 10.2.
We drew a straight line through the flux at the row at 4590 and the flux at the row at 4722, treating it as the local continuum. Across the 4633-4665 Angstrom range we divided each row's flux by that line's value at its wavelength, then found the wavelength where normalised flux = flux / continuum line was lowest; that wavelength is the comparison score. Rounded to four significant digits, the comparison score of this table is 4638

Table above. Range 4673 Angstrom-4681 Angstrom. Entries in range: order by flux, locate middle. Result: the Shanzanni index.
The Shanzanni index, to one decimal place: 12.2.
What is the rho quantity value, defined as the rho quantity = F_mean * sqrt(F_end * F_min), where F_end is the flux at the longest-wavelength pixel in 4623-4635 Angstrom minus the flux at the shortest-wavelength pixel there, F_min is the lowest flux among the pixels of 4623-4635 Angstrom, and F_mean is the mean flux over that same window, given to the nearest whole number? 46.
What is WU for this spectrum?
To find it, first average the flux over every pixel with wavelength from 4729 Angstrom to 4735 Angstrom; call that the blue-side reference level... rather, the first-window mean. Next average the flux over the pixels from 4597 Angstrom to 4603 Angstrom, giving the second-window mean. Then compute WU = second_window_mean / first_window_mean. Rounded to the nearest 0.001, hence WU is 0.994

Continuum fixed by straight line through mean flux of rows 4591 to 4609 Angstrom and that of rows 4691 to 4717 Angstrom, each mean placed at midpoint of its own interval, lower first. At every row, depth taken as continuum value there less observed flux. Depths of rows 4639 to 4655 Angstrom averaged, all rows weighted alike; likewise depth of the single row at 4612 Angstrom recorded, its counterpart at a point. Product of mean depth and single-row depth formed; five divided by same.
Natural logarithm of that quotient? 3.4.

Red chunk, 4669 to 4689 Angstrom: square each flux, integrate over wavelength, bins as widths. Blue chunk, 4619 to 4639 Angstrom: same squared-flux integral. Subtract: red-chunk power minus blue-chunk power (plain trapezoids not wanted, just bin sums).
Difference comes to 15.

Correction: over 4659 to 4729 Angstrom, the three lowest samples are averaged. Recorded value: 9.7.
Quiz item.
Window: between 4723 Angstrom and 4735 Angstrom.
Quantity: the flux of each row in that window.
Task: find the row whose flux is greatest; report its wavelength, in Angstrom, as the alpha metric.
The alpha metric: 4724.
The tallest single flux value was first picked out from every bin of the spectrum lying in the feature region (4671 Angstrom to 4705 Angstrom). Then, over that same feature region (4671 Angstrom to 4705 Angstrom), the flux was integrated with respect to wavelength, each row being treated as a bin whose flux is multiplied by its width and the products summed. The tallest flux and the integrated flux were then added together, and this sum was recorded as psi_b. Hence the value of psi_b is 405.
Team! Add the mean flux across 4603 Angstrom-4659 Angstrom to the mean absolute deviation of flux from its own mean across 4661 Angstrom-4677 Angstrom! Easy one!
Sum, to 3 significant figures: 12.7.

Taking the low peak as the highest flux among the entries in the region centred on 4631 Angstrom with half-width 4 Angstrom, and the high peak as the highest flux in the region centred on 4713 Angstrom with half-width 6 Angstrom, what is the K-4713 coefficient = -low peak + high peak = -1.09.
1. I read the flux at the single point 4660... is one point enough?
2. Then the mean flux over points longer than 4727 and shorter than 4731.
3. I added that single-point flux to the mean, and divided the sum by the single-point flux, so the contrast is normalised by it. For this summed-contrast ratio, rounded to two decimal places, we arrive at 1.78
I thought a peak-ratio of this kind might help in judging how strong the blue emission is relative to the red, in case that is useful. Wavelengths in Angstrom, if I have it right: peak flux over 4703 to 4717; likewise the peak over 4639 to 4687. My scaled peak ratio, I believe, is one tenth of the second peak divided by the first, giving 0.116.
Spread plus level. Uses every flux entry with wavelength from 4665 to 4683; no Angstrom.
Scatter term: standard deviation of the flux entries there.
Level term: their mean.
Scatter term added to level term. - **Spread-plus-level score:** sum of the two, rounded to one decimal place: 12.8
